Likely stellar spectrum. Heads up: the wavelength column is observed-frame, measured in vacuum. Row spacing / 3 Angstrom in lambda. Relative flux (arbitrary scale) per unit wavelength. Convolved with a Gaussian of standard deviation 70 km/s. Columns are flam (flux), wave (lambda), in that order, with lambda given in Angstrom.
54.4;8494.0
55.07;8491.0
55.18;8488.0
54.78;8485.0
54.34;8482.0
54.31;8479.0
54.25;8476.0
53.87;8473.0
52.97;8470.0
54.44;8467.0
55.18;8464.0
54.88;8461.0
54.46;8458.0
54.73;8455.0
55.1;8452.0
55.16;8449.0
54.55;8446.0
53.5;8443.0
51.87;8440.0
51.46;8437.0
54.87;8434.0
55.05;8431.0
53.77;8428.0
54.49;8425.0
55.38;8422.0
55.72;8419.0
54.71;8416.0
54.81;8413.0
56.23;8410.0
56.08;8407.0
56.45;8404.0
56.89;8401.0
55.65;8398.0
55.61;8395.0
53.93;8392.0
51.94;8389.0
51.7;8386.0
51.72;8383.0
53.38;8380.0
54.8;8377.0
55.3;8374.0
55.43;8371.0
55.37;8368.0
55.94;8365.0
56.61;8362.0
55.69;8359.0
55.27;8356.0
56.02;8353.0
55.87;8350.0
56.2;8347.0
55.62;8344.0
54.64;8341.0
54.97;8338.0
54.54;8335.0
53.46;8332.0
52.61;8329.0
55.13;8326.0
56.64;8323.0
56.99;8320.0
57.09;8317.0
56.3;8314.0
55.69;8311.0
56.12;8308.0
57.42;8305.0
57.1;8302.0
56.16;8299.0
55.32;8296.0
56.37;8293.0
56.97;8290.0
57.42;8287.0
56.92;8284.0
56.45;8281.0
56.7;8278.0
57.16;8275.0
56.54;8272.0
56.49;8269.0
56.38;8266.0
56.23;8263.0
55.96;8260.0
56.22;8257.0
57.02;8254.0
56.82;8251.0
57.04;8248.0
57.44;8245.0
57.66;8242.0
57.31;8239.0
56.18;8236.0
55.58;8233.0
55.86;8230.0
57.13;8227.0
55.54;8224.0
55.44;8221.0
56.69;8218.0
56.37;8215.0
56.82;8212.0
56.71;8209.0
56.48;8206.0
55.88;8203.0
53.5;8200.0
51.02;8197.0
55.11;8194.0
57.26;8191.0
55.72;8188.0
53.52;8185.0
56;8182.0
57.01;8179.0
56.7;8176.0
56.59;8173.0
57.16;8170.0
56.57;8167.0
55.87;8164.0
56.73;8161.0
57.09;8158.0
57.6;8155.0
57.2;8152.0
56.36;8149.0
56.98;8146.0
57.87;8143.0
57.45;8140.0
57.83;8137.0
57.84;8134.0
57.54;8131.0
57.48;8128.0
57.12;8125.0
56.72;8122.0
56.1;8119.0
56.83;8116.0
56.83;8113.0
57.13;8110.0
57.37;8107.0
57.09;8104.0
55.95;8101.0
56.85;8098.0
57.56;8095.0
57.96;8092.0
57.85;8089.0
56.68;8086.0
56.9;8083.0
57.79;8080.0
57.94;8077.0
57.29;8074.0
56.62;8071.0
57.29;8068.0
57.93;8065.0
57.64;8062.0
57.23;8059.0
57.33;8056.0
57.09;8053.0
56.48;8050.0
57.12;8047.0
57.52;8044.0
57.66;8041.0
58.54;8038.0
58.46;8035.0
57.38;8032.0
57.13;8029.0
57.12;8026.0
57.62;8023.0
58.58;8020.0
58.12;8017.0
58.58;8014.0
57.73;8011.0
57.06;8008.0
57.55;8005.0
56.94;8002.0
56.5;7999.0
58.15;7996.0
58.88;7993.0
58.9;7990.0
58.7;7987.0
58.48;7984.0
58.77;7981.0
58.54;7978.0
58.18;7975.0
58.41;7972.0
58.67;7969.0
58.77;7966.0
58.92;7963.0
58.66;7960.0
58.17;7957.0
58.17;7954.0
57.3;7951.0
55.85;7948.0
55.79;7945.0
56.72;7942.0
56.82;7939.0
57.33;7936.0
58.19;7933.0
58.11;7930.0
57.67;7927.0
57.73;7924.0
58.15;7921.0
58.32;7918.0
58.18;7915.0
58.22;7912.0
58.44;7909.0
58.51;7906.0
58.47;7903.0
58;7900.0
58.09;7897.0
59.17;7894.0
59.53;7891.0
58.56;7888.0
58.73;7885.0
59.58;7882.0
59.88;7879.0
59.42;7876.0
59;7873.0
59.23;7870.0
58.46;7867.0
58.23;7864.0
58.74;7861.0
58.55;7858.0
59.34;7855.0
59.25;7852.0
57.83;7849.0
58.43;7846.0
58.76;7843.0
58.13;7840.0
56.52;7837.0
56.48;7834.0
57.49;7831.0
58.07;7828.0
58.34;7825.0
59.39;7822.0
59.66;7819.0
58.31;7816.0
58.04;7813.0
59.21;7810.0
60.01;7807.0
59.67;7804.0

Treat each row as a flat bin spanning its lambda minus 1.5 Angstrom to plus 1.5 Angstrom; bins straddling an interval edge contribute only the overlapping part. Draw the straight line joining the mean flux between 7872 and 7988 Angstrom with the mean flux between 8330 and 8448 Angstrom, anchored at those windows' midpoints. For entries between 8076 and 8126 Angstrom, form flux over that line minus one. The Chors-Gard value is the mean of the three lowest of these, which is -0.012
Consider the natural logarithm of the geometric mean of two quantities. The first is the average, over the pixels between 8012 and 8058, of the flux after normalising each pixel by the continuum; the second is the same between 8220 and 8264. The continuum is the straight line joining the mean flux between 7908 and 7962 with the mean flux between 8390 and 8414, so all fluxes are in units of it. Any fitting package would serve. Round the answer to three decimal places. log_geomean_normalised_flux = 0.005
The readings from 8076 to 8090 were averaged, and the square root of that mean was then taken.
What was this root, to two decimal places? 7.58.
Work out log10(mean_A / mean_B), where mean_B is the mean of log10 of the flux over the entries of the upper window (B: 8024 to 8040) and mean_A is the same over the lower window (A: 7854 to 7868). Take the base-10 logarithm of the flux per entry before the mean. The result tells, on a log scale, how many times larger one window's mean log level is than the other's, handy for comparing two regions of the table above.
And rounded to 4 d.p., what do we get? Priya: 0.0017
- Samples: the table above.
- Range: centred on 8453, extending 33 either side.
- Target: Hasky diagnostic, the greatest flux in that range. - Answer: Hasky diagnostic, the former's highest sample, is 55.38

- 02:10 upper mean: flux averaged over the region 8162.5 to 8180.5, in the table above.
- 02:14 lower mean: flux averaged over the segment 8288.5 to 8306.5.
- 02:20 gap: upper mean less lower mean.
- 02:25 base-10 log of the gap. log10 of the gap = -1.0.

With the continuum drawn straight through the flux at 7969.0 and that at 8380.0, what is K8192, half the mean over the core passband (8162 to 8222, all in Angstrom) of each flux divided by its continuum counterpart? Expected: 0.500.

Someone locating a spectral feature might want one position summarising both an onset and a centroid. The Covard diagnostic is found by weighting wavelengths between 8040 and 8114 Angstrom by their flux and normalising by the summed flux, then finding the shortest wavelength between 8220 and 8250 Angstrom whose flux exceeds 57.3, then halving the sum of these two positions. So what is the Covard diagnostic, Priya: 8158.0 Angstrom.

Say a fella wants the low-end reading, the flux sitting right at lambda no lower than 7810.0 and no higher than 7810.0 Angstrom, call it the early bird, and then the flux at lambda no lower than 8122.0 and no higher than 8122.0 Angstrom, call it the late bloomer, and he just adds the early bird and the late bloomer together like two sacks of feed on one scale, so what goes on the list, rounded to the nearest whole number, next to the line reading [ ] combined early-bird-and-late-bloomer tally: 116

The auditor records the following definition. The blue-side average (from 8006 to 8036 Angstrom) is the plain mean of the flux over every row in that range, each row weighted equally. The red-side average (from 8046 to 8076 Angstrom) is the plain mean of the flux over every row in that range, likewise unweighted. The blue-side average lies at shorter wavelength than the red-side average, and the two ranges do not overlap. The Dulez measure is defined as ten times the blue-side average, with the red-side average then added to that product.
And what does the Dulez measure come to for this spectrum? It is 635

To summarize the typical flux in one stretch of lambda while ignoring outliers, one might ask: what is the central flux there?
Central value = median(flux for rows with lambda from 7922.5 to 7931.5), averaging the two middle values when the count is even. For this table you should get 57.7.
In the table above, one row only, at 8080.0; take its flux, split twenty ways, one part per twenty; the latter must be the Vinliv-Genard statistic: 2.89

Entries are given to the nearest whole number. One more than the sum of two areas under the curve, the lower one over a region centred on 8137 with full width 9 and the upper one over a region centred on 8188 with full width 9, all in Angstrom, 1020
